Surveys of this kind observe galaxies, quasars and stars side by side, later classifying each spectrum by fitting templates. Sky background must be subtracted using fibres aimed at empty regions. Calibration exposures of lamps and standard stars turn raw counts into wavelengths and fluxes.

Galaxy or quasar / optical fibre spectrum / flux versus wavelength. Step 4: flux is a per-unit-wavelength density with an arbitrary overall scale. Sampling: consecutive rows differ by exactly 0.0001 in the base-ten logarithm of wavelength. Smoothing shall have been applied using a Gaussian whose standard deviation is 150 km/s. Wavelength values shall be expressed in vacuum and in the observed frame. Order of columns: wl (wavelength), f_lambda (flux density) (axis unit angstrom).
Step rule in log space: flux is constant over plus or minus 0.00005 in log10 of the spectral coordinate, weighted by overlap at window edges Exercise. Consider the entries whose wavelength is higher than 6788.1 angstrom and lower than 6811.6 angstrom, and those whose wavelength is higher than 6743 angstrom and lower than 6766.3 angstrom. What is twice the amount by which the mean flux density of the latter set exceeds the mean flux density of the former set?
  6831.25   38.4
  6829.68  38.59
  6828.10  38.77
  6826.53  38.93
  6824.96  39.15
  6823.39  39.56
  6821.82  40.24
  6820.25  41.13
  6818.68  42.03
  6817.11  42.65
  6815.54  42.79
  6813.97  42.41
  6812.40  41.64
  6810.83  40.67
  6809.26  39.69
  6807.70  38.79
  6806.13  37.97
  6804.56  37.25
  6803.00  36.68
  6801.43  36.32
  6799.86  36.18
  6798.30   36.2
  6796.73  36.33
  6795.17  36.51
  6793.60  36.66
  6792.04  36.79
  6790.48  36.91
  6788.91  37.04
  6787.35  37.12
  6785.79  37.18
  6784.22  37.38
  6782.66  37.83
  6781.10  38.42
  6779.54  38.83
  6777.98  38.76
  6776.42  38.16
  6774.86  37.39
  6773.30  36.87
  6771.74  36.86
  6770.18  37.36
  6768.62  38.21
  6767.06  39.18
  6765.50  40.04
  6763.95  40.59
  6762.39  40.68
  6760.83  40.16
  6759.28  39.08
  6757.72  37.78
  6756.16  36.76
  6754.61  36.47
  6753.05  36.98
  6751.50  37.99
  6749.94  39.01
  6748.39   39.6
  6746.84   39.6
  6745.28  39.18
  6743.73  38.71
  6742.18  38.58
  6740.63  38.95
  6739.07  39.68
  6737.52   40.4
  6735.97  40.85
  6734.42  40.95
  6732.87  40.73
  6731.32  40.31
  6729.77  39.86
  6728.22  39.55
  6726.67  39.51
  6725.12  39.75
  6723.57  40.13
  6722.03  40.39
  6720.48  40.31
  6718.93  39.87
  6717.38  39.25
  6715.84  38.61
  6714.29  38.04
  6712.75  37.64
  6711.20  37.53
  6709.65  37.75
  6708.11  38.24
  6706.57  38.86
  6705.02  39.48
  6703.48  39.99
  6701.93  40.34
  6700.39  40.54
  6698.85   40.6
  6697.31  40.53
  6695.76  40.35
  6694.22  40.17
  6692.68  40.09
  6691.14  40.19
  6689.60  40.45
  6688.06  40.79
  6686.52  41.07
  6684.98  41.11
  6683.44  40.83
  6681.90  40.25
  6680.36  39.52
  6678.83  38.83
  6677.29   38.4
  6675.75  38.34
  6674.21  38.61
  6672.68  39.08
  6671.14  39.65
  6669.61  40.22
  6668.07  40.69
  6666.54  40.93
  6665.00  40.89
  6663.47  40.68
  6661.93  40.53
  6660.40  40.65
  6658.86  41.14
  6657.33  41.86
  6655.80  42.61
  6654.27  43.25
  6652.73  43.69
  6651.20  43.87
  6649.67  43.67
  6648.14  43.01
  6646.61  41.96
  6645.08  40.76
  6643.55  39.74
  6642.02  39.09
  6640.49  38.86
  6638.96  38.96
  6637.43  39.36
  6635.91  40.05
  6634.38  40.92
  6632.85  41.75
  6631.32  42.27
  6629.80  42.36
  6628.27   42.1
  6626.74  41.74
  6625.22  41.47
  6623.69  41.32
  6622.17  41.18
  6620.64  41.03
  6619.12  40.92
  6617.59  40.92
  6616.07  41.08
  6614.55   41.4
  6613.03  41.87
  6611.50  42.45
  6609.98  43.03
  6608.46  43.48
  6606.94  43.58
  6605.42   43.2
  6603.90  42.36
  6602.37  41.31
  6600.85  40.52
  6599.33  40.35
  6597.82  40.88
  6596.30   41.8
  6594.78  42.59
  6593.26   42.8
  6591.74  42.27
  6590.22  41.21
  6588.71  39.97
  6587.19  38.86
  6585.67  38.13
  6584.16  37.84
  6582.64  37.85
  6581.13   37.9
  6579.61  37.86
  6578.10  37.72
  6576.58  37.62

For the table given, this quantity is 3.0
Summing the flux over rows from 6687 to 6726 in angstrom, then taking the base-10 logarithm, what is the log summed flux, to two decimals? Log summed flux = 3.00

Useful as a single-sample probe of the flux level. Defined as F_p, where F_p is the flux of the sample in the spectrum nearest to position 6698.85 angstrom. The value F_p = 40.6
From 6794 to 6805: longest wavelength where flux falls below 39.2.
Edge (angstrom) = 6804.56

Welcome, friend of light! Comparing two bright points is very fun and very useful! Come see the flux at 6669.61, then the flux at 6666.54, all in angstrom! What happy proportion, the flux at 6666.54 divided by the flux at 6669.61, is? 1.02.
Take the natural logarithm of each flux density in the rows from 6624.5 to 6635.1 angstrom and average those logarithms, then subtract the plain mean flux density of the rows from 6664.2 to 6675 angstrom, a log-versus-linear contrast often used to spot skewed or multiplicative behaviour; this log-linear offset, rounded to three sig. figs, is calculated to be -36.3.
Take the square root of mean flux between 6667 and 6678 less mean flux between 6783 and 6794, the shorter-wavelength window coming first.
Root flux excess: 1.51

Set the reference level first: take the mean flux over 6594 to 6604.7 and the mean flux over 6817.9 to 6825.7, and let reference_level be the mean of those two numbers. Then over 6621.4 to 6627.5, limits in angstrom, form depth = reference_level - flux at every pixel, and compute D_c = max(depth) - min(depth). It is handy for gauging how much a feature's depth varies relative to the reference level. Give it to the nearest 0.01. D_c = 0.56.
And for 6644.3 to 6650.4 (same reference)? 2.91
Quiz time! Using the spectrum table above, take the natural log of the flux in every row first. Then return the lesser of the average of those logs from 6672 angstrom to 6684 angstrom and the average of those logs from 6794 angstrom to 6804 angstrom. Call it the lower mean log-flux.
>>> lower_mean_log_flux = 3.59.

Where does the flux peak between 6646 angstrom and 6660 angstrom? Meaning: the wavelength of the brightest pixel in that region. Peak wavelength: 6651.20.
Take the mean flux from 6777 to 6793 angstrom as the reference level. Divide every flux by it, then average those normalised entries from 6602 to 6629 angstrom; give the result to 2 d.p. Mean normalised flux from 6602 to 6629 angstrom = 1.11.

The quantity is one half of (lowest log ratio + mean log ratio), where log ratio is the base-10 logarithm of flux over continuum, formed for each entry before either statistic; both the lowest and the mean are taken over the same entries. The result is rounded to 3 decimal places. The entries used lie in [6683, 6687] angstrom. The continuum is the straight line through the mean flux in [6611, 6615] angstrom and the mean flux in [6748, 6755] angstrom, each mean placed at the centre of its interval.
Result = 0.011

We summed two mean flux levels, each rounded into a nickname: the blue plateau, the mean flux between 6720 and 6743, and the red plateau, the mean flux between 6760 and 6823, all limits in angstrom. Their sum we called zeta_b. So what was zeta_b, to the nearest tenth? 78.6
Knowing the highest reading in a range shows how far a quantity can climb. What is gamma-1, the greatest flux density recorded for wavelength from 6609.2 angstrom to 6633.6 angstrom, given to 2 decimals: 43.03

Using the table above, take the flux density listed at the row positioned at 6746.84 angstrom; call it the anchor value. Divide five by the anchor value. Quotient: 0.126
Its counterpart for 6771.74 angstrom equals 0.136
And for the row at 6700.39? 0.123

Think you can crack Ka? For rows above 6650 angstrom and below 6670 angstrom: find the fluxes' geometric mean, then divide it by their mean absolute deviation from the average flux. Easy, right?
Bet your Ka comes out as 38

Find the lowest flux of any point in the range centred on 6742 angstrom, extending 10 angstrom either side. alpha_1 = 37.99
